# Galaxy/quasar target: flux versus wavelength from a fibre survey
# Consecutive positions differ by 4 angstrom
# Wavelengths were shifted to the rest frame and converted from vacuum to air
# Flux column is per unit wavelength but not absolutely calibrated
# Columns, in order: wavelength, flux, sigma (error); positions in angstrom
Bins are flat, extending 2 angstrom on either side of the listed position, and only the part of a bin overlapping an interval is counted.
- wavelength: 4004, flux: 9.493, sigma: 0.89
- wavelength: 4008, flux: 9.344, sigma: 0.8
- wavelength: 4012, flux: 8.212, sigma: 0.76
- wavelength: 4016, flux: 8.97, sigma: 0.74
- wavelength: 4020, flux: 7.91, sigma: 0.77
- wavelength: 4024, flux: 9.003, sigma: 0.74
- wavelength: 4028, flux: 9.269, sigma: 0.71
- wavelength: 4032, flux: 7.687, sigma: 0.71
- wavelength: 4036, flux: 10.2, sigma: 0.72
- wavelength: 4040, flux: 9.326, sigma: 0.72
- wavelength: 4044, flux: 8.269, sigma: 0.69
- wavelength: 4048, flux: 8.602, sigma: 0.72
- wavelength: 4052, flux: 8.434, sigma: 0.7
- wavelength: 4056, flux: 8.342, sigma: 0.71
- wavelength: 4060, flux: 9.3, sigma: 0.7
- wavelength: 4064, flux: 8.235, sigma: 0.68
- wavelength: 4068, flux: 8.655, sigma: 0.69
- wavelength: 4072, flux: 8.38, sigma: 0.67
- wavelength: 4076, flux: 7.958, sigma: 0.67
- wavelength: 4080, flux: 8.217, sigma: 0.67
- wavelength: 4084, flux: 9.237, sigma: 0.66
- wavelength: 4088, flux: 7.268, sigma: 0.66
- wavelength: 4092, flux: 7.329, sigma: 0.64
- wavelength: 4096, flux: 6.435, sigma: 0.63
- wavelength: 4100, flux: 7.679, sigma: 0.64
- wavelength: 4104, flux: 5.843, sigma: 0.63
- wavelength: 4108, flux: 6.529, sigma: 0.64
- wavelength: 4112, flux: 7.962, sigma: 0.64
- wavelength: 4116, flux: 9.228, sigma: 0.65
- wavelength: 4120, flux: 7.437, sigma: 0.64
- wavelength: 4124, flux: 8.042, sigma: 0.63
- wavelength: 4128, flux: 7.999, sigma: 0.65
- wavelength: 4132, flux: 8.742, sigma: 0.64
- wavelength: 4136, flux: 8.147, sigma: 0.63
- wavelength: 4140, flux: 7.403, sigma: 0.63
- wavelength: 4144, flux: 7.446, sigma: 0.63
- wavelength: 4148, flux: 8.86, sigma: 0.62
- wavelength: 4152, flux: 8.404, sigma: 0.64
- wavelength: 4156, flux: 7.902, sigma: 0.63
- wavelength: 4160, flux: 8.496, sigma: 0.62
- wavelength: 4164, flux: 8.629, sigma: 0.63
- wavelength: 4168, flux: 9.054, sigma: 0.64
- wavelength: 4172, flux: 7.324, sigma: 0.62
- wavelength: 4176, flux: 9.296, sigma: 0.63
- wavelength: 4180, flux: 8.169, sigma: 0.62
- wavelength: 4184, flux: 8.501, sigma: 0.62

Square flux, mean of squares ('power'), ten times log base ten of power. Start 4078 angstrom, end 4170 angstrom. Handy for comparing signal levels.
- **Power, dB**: 18.0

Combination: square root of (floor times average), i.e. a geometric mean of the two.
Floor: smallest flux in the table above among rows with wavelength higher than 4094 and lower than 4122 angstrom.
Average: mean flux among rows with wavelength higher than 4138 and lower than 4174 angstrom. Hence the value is 6.9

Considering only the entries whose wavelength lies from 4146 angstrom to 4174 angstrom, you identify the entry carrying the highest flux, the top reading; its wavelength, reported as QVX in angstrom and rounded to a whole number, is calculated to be 4168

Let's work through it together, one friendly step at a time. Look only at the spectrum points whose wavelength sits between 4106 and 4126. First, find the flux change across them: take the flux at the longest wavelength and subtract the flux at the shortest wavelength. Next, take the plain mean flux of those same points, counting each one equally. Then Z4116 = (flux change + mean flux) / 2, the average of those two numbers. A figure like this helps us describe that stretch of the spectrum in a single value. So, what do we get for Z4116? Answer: 4.7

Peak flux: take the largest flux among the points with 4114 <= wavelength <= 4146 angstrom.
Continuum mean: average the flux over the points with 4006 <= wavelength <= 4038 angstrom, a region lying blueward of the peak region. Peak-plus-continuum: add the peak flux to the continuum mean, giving 18.1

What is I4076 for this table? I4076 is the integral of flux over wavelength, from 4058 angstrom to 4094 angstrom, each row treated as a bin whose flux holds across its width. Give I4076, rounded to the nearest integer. 298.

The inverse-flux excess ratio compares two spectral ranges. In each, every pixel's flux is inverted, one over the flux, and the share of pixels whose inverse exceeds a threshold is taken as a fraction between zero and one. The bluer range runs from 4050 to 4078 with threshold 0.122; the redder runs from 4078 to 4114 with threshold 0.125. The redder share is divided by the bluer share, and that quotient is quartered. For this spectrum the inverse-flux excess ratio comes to 1.4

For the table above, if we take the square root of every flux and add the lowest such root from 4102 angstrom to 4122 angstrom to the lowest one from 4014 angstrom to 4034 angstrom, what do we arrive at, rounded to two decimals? 5.19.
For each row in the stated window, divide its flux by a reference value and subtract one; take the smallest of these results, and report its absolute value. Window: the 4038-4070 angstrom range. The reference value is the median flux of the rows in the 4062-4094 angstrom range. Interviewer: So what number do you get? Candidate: 0.00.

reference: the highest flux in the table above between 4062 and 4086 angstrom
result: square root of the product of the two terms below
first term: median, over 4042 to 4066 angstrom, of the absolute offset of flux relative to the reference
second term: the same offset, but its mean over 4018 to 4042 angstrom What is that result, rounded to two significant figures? 0.77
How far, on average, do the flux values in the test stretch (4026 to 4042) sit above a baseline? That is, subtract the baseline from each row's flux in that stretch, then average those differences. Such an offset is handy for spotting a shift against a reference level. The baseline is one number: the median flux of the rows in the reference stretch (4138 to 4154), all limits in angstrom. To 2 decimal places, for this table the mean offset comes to 1.20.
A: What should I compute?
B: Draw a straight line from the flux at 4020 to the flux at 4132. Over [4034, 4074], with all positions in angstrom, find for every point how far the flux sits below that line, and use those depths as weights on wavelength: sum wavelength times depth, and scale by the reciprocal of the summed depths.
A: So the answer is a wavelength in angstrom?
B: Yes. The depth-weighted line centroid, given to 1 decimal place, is 4046.1 angstrom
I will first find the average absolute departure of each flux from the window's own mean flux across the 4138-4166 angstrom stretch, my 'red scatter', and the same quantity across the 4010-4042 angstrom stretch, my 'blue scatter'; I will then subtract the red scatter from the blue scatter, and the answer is 0.2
